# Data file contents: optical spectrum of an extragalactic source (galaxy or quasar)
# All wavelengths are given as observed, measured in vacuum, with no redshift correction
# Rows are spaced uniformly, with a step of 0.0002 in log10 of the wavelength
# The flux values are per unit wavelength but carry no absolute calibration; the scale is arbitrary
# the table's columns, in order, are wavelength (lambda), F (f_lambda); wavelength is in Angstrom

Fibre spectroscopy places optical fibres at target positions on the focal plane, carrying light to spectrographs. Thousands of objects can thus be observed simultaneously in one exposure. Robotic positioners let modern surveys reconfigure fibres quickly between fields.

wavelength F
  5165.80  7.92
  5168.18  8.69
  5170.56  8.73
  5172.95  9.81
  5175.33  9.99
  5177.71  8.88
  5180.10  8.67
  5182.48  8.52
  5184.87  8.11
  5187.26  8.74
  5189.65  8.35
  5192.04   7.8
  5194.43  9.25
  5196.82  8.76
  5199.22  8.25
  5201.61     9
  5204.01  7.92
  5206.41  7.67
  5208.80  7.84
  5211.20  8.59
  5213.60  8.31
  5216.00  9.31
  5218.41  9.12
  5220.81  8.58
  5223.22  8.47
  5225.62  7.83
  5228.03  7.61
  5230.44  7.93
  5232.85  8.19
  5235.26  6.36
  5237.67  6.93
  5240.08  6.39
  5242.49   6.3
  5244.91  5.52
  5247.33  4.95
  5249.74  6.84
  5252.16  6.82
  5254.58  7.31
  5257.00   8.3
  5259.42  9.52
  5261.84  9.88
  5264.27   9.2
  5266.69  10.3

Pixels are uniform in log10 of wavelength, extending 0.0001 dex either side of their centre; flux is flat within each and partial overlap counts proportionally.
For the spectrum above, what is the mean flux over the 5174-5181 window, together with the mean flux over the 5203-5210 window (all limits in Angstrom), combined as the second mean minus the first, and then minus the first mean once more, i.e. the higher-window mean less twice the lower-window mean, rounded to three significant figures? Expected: -10.6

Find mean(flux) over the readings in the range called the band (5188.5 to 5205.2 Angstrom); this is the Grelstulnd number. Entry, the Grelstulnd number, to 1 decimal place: 8.5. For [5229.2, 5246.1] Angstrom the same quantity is 6.8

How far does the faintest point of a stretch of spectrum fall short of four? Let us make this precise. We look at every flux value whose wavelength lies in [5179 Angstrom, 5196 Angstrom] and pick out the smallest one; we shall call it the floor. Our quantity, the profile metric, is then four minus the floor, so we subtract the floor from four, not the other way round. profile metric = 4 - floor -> -3.8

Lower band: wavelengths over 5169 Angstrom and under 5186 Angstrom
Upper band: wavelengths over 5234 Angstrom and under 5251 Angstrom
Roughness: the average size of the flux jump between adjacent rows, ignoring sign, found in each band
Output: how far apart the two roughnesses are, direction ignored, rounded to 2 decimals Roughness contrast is 0.22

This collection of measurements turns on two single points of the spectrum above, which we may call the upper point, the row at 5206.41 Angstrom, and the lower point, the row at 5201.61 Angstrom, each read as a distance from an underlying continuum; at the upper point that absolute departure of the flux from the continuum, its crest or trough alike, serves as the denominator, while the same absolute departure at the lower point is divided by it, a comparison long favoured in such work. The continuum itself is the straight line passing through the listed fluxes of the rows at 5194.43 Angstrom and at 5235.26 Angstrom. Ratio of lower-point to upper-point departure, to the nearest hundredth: 0.35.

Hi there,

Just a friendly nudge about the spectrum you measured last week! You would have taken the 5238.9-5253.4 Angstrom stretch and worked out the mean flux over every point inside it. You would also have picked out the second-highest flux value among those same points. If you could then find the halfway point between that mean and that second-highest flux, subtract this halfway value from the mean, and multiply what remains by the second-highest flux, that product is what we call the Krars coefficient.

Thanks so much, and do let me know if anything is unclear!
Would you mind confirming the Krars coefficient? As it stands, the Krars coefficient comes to -2.3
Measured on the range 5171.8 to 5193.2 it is -5.1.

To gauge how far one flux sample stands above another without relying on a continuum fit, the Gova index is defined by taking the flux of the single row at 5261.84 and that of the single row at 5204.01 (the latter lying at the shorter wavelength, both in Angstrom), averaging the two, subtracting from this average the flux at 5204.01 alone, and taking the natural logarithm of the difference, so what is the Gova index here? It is 0.0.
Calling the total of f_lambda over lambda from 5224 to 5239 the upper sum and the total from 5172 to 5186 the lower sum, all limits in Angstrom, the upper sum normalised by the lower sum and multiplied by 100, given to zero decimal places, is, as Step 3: 83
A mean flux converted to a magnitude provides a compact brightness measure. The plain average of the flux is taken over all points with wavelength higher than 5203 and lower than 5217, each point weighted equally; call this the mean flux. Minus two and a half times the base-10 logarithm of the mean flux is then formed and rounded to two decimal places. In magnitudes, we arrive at -2.29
